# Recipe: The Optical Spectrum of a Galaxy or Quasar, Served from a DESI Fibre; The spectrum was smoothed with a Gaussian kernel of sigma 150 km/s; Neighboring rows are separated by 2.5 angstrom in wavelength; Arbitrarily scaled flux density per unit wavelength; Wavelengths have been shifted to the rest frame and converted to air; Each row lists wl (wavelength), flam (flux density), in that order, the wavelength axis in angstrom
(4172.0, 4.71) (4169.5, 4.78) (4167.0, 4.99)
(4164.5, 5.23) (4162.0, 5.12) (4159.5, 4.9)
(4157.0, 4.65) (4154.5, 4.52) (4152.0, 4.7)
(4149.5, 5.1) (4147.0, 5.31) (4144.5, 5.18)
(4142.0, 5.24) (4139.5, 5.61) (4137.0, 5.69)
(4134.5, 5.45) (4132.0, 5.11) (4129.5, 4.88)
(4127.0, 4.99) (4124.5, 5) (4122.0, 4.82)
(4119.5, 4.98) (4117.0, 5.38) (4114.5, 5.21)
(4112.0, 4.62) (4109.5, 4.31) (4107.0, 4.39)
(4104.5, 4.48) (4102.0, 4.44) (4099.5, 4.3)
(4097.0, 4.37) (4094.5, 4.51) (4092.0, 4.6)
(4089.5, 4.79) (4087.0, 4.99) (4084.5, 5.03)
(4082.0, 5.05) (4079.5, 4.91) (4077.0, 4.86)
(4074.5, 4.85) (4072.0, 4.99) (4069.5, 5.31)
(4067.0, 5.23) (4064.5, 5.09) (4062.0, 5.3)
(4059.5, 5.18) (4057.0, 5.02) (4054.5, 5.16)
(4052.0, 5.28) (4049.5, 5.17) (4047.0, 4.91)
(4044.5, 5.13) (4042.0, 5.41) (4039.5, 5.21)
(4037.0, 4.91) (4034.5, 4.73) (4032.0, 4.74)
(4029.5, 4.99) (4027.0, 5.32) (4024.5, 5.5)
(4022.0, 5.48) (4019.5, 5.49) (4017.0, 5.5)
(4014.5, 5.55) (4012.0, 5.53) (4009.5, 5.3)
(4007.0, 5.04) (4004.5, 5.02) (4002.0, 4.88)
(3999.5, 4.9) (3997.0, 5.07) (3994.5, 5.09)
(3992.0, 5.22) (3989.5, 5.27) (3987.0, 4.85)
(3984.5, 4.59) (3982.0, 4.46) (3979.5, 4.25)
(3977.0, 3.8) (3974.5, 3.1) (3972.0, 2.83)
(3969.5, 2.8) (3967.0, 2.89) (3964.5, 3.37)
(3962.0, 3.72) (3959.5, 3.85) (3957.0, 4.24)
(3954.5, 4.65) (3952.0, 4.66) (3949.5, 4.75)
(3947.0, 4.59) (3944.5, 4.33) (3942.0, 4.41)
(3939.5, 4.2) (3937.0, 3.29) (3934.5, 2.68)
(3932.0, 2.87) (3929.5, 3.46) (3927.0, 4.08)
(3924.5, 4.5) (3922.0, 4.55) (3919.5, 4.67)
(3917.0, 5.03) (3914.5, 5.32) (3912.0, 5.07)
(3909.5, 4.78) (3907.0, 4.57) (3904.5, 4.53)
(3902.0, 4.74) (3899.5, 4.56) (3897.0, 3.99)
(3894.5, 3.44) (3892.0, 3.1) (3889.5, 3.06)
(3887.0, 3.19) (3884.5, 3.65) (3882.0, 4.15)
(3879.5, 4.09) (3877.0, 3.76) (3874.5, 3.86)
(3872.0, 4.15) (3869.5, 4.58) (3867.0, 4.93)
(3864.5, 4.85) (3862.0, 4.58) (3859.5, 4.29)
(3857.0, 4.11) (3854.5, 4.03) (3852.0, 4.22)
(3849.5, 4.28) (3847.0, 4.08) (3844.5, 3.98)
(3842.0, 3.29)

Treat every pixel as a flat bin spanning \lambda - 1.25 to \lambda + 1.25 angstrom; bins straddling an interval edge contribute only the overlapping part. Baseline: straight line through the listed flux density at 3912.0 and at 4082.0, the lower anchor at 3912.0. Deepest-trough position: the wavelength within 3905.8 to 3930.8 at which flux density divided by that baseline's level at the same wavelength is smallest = 3929.5 angstrom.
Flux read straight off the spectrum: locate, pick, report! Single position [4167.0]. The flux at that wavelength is 4.99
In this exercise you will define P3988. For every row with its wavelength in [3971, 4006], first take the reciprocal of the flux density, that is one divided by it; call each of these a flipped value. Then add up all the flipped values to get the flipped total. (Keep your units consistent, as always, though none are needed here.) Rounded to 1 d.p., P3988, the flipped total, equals 3.2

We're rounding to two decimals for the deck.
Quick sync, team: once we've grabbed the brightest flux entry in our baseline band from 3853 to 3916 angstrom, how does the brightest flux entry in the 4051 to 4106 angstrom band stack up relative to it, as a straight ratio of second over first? 1.00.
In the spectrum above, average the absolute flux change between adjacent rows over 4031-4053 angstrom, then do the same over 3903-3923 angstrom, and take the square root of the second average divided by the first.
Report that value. 1.1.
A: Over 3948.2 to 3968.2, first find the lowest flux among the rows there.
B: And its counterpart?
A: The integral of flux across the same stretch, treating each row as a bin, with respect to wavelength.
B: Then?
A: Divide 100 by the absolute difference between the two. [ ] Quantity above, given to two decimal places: 1.29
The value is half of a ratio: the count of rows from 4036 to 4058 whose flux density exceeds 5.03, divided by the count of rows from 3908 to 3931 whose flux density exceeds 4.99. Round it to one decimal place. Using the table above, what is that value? 1.0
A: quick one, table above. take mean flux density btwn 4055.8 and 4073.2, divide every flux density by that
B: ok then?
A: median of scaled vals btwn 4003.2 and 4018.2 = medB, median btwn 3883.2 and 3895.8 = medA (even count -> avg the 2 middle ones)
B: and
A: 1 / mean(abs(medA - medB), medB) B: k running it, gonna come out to 1.4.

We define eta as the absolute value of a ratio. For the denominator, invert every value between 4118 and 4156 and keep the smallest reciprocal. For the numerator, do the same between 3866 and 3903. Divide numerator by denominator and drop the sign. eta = 1.15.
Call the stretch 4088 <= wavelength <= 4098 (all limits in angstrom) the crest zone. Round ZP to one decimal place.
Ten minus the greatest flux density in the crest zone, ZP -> 5.2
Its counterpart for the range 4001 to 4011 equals 4.7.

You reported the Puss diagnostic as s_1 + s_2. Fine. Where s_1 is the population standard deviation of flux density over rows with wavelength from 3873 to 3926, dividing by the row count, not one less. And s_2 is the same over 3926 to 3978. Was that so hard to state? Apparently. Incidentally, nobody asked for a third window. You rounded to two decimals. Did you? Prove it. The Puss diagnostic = 1.34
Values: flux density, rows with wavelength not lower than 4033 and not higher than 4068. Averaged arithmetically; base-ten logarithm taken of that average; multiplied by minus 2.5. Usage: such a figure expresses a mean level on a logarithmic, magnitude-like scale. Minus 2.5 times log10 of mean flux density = -1.8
